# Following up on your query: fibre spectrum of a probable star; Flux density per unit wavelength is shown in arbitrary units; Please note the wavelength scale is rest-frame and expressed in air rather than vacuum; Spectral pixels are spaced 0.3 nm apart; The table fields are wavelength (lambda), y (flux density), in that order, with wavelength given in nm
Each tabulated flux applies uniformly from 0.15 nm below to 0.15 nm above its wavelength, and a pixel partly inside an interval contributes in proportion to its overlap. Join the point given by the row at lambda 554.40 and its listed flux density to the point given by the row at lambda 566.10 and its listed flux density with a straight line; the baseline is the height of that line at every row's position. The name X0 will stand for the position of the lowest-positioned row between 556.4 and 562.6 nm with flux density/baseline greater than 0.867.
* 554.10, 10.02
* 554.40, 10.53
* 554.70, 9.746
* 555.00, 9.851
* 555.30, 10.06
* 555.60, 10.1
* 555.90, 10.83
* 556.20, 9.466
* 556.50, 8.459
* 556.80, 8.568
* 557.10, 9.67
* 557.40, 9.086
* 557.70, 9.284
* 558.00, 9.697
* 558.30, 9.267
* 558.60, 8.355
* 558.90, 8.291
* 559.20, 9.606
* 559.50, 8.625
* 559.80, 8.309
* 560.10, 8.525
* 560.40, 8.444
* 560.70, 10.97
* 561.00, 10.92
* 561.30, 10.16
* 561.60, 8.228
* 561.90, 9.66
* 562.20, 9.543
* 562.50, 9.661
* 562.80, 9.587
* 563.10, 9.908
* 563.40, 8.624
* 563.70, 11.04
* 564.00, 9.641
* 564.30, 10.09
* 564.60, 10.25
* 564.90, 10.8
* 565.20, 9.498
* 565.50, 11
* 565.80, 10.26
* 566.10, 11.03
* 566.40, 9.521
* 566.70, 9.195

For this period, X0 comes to 557.10 nm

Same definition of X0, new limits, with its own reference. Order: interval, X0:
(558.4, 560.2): 559.20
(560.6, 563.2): 560.70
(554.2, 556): 554.40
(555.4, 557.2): 555.60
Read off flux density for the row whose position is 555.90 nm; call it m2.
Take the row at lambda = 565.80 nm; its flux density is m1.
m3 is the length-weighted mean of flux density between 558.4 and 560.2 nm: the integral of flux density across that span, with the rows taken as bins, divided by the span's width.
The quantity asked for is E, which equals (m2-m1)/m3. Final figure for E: 0.07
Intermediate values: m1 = 10.26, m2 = 10.83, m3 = 8.6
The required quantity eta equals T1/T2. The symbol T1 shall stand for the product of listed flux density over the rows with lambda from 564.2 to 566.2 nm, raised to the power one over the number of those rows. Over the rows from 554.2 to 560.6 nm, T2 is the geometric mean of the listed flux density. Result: 1.13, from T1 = 10.4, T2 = 9.24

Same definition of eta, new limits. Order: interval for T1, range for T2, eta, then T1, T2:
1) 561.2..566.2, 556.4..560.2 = 1.11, 9.9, 8.89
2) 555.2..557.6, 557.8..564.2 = 1.02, 9.5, 9.34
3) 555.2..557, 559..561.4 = 1.02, 9.5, 9.39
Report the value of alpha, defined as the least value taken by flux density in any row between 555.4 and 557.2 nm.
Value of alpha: 8.459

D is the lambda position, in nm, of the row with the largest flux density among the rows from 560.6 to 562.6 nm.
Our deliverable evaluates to 560.70 nm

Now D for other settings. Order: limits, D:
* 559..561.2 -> 560.70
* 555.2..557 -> 555.90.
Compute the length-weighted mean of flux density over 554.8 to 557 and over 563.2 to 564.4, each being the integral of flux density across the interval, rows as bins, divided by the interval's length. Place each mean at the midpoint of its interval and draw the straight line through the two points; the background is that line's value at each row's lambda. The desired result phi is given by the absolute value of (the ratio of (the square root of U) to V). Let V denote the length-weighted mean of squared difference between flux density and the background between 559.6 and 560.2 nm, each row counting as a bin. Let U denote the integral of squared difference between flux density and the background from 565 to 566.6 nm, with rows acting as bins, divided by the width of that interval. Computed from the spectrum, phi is 0.4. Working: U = 0.6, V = 1.73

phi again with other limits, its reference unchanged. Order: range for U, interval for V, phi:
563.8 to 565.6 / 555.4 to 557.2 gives 0.9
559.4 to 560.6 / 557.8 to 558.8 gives 1.8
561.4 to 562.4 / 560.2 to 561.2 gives 0.6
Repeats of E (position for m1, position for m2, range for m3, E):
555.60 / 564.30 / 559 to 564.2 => 0.00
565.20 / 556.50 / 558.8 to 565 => -0.11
